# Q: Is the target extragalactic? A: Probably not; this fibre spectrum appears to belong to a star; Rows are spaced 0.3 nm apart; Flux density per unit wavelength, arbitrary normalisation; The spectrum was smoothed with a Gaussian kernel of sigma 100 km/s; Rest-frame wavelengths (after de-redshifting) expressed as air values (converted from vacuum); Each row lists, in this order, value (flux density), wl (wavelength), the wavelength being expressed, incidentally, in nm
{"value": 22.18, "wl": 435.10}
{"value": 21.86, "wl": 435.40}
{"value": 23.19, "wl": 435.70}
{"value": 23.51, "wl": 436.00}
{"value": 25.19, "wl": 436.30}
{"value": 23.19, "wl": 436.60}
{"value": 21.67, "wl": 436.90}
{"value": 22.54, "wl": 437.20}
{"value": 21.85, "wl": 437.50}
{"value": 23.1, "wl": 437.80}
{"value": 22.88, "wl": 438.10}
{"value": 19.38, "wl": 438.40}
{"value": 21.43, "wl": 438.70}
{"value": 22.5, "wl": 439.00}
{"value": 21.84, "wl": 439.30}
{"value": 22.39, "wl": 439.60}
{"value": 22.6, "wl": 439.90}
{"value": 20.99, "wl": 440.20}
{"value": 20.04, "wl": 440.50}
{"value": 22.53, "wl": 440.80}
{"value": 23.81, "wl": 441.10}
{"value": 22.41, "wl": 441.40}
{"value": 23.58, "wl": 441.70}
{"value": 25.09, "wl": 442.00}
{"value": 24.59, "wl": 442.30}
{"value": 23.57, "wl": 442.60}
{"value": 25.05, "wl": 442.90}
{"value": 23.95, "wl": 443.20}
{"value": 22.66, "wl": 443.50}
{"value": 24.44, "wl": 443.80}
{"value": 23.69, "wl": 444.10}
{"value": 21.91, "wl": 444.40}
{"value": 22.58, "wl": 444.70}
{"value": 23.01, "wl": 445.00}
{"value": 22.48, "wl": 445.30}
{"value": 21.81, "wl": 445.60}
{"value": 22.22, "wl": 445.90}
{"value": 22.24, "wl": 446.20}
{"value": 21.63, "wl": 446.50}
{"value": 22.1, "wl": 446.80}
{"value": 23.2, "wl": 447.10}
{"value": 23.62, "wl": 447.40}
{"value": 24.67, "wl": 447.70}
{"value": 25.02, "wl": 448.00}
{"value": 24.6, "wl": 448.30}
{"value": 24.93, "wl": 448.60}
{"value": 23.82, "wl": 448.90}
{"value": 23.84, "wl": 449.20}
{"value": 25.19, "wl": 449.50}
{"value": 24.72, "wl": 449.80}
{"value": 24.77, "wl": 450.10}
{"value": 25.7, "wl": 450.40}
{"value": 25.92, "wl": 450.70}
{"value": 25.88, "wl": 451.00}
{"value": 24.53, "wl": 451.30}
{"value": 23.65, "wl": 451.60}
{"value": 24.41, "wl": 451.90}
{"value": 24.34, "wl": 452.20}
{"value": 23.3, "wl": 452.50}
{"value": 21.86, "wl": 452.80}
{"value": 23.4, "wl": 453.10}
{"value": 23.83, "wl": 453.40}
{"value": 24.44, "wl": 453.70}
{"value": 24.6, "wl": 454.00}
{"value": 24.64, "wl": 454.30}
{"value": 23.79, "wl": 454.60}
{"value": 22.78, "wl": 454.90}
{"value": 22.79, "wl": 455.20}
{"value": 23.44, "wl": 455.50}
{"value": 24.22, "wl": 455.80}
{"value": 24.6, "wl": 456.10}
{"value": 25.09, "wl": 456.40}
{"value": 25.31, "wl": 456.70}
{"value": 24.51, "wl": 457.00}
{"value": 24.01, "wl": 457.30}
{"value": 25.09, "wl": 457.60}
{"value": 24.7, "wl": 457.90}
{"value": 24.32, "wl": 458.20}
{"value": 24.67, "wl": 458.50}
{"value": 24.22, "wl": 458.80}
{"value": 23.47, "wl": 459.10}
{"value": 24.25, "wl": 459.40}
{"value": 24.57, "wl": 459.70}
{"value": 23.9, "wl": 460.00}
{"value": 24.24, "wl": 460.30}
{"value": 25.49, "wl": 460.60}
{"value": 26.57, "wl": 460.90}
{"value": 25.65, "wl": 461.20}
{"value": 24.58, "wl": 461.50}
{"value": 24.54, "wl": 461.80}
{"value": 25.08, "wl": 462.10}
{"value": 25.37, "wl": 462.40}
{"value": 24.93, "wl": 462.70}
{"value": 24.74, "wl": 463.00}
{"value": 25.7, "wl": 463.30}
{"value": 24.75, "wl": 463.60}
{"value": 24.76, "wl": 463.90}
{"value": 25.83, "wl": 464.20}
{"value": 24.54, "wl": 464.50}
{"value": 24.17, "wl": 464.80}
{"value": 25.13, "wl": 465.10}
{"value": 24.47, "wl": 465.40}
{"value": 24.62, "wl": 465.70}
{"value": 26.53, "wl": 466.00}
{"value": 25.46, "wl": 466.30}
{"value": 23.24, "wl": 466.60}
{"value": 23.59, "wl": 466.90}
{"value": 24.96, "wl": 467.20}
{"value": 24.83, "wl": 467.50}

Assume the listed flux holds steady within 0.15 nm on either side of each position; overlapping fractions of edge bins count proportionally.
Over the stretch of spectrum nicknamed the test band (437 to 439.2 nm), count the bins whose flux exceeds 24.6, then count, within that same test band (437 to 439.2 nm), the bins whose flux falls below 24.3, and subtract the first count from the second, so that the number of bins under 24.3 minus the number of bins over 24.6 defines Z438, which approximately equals 7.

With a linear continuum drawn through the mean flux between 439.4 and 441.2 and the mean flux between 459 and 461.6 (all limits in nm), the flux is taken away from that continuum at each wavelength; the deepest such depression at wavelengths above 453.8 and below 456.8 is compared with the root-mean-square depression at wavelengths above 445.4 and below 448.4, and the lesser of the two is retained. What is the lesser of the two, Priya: 1.1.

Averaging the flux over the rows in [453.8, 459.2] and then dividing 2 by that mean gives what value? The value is 0.0825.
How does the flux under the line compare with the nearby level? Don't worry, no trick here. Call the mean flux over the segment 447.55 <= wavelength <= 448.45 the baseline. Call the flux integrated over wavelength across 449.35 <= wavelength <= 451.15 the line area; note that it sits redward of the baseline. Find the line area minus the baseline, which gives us 21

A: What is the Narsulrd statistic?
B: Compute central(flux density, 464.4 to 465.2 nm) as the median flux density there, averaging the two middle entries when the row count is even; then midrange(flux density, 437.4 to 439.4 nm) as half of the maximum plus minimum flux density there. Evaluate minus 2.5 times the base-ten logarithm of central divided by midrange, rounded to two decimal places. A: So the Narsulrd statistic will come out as -0.16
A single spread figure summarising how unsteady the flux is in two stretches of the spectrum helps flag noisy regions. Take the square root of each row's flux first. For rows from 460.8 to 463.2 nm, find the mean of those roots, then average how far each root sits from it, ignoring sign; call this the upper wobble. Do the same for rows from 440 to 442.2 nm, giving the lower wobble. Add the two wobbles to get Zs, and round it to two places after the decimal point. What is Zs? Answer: 0.19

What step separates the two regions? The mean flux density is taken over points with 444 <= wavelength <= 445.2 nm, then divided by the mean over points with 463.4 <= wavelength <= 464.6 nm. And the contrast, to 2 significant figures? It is 0.91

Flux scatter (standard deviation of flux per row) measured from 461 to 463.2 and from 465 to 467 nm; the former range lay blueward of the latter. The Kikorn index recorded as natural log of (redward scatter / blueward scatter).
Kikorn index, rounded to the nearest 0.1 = 1.0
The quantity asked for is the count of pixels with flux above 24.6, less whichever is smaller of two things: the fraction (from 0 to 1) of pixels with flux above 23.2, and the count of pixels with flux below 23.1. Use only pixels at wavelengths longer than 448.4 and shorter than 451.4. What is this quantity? 7.0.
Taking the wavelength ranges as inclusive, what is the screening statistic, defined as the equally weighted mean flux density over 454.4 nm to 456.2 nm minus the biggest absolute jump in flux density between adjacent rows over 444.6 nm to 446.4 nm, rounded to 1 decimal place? 22.9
